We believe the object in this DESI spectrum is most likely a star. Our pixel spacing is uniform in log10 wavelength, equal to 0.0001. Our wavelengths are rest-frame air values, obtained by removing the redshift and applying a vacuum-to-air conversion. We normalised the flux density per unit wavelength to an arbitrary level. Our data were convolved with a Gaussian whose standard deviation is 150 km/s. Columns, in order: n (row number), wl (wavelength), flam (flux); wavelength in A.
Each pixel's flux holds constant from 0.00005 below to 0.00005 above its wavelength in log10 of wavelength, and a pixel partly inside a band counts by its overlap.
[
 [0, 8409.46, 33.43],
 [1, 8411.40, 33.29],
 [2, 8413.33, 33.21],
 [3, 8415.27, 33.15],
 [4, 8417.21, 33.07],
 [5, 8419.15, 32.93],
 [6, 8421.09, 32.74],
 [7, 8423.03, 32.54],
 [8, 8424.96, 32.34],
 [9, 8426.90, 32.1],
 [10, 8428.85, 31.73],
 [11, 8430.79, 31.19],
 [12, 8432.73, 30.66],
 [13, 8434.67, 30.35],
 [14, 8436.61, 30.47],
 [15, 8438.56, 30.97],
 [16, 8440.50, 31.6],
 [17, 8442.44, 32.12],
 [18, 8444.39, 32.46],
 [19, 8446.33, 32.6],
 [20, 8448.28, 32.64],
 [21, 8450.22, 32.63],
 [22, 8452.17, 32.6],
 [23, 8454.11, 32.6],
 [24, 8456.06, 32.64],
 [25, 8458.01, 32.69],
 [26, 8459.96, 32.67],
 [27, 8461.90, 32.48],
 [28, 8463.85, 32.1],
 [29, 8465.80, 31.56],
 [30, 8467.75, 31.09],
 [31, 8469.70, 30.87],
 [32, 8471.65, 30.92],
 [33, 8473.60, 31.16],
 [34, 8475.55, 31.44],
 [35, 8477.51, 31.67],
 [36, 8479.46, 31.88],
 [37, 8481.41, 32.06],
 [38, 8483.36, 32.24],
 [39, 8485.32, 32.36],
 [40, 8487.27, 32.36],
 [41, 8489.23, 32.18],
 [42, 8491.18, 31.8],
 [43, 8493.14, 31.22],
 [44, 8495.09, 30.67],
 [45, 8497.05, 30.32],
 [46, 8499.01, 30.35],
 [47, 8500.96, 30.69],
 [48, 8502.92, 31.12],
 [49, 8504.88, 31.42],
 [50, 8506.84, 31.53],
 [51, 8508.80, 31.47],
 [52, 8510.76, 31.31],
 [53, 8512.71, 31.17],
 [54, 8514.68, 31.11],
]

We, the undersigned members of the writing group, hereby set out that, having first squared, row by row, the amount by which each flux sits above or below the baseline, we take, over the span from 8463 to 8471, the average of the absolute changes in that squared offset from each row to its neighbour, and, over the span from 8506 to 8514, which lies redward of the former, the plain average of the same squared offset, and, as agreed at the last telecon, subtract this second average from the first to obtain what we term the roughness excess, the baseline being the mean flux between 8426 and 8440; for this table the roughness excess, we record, 0.3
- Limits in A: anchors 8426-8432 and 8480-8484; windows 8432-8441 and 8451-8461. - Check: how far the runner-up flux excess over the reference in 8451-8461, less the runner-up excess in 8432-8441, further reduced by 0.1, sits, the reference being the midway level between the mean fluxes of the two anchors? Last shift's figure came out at 1.6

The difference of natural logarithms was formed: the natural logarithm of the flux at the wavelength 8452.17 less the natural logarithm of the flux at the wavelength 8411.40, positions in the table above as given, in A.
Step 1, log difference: -0.021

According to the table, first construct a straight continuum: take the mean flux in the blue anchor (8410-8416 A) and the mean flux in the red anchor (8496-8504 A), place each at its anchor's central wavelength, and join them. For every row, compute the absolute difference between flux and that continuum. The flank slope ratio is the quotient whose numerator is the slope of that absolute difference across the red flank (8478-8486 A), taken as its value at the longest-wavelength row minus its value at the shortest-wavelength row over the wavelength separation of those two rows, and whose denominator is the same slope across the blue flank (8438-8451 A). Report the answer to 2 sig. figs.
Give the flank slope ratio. -1.3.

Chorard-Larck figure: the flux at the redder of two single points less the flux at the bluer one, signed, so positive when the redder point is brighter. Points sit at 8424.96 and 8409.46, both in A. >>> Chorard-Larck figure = -1.1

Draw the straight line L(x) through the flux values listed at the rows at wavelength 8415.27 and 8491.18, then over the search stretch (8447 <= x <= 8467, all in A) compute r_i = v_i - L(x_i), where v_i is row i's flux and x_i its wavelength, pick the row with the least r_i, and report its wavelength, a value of 8465.80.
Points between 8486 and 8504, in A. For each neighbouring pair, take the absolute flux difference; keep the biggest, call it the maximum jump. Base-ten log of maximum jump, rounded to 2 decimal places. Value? -0.24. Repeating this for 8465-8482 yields -0.33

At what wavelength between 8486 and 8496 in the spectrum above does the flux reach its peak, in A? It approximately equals 8487.27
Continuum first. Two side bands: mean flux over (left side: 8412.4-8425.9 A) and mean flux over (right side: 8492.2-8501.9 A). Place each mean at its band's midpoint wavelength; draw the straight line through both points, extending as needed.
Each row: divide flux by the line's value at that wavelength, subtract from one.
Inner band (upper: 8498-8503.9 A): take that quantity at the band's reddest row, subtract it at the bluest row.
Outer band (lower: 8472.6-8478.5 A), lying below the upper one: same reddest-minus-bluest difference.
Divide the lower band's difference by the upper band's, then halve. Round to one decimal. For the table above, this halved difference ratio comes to 0.3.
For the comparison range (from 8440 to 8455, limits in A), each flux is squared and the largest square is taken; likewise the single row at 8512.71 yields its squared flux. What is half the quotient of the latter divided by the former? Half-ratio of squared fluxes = 0.456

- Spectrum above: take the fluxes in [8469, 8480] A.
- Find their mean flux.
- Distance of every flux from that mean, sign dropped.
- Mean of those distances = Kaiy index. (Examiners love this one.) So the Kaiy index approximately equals 0.34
